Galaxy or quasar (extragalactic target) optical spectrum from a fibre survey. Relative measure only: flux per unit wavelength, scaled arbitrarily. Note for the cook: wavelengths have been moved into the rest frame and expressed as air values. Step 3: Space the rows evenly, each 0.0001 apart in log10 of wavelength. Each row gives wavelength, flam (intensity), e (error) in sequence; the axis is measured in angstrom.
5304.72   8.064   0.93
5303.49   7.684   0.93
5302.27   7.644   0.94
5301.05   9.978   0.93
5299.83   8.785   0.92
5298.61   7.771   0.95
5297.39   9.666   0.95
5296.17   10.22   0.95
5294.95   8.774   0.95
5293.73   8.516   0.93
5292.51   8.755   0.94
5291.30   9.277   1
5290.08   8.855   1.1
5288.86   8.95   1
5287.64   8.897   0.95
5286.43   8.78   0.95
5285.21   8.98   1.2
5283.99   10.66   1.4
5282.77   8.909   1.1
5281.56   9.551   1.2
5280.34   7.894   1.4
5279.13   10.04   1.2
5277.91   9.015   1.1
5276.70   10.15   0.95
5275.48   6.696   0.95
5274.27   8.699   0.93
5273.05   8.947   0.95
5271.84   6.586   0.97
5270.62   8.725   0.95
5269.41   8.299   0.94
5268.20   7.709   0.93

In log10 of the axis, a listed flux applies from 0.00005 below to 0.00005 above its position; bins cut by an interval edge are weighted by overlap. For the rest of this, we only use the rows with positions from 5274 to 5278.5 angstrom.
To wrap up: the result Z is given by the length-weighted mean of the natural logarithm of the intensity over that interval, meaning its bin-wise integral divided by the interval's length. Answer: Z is 2.15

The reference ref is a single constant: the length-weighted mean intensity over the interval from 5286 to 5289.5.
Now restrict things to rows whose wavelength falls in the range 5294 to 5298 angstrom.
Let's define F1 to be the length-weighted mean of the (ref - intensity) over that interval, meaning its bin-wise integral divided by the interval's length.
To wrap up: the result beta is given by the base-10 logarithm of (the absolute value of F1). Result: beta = -0.2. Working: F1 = -0.58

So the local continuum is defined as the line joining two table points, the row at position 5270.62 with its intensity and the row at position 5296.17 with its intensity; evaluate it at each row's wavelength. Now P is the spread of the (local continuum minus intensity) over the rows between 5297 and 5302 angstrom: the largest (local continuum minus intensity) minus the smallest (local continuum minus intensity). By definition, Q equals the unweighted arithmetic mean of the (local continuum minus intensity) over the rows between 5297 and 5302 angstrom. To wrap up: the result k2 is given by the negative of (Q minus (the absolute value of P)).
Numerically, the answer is 0.7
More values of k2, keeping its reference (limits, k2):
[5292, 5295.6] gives -1.1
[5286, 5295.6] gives -0.1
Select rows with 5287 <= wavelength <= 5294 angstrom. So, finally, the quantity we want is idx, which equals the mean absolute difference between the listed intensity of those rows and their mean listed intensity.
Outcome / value 0.2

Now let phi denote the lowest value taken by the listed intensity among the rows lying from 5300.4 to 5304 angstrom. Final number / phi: 7.644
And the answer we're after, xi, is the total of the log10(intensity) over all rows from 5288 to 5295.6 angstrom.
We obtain 5.7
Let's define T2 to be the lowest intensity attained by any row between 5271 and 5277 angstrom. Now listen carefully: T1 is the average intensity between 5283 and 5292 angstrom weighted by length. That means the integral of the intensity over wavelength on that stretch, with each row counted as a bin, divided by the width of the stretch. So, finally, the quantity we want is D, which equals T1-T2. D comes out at 2.6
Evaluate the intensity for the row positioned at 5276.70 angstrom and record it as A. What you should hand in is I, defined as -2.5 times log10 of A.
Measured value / -2.52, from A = 10.15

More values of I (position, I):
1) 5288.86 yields -2.38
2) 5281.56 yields -2.45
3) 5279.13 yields -2.50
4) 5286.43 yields -2.36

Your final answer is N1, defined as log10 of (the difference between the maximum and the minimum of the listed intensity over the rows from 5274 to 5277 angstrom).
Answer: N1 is 0.54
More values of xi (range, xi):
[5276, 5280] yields 3.0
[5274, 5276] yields 1.8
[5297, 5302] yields 3.8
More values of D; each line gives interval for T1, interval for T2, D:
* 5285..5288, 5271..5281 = 2.3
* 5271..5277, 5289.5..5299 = 0.4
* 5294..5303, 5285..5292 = 0.2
